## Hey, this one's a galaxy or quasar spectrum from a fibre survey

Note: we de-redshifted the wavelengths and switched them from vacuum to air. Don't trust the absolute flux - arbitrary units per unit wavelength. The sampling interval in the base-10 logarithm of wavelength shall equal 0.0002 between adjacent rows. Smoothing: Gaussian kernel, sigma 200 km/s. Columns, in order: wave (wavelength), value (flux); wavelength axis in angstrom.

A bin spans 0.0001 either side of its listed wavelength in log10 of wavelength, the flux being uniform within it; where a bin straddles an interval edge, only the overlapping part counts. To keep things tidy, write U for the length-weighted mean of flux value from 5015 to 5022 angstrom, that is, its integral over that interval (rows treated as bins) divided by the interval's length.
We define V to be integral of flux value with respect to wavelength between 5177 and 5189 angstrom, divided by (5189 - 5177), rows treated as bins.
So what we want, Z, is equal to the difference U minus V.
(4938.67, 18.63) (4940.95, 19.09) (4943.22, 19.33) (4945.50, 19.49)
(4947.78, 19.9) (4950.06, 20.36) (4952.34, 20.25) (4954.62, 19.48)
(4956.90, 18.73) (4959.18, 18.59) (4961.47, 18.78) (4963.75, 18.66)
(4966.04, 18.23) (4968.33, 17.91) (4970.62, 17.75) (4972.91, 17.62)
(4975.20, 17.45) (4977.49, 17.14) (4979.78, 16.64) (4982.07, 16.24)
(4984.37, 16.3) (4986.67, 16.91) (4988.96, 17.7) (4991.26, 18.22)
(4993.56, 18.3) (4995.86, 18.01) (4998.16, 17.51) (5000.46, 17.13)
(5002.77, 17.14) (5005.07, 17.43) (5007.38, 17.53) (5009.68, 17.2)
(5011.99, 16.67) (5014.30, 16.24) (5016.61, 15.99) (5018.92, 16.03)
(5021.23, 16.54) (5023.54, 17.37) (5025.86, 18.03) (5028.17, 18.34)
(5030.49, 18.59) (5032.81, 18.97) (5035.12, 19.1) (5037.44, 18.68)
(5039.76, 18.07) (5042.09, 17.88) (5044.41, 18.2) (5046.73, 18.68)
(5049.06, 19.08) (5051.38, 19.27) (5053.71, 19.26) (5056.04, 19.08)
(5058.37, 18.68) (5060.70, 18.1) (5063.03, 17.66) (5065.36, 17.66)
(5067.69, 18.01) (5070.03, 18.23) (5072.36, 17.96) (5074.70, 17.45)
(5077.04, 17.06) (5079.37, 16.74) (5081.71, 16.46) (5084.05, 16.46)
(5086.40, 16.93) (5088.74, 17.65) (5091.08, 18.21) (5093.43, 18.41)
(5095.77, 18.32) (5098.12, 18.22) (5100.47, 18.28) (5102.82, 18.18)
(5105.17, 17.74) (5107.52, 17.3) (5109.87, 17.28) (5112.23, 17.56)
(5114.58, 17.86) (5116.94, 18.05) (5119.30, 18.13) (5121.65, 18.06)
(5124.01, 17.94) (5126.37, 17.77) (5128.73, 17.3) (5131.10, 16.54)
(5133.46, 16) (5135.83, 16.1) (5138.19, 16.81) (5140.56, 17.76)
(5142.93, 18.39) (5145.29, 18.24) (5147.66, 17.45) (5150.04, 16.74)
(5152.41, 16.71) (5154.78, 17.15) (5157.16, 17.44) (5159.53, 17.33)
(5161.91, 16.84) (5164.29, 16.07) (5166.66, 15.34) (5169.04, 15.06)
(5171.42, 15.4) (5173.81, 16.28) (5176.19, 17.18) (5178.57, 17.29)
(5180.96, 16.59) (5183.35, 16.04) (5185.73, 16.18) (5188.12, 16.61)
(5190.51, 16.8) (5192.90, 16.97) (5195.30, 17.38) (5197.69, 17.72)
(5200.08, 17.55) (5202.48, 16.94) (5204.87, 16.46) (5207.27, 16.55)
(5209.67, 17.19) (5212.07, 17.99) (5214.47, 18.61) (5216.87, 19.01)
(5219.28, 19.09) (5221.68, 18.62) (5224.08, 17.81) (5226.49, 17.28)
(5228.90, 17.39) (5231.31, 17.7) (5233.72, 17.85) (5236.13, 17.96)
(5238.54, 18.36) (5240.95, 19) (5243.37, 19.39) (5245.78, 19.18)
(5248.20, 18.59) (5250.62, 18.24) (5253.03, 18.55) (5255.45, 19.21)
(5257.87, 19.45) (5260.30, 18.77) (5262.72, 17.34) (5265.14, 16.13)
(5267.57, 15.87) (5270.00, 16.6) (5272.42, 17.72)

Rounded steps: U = 16.2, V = 16.6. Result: -0.39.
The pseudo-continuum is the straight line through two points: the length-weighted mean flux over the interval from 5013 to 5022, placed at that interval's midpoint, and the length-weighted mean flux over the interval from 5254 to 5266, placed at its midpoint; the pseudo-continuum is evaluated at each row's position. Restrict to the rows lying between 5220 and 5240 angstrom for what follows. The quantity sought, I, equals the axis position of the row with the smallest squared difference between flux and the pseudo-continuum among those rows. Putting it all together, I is 5236.13 angstrom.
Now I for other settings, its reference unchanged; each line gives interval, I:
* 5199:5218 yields 5212.07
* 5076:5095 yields 5079.37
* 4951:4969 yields 4968.33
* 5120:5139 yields 5128.73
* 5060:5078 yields 5077.04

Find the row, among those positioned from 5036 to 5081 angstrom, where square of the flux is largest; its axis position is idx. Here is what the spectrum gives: 5051.38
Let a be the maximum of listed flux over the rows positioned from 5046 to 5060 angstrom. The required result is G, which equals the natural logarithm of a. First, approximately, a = 19.27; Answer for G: 2.96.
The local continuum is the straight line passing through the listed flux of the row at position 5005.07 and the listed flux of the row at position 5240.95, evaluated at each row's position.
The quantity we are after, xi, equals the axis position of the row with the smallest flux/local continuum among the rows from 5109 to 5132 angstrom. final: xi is 5131.10 angstrom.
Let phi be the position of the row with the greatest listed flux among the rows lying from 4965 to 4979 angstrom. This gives 4966.04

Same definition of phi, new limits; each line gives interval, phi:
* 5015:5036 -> 5035.12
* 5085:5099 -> 5093.43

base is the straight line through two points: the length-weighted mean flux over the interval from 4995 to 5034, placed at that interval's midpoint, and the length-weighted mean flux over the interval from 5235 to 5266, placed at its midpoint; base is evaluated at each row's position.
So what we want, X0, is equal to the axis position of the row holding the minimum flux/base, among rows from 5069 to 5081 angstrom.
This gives 5079.37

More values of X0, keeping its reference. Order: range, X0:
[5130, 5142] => 5133.46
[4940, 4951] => 4940.95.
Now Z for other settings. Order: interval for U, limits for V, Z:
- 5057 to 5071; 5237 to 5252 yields -0.71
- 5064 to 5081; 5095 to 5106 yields -0.58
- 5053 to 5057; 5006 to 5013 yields 2.00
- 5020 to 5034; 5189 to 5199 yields 0.77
